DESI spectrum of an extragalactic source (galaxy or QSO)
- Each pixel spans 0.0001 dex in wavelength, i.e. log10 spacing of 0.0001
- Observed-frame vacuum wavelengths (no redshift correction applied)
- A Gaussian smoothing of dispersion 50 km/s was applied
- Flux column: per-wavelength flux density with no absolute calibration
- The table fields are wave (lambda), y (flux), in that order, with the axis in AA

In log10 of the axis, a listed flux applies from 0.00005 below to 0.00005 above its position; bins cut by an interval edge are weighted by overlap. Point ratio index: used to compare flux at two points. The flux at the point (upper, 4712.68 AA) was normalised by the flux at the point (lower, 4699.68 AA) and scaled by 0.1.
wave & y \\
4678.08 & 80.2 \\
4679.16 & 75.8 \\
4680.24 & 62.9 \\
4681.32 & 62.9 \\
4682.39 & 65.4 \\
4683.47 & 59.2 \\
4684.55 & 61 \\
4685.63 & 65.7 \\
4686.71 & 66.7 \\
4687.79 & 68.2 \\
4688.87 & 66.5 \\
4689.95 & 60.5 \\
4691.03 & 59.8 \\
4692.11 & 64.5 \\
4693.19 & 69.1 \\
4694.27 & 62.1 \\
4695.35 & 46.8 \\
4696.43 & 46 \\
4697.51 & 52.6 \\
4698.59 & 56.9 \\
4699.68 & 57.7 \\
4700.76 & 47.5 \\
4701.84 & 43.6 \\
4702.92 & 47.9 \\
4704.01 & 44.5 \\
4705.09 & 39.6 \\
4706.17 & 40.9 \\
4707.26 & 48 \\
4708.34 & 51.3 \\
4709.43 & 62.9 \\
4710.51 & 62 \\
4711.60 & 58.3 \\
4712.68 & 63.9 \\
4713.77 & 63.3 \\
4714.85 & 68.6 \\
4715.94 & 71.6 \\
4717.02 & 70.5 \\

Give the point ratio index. 0.11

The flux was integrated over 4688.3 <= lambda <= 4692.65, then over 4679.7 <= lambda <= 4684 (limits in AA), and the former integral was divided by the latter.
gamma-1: 1.0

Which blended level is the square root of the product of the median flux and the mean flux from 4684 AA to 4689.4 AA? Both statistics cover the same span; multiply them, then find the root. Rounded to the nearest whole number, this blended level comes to 66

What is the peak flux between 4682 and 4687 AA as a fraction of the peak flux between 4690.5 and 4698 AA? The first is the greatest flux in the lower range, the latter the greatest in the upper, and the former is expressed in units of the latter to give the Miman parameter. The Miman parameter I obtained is 0.97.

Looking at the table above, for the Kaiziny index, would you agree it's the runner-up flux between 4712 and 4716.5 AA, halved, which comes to 34.3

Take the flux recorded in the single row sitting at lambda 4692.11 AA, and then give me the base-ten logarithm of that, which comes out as 1.81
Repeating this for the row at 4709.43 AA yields 1.80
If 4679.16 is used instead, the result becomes 1.88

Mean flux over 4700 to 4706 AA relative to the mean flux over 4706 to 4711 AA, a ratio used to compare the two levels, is 0.84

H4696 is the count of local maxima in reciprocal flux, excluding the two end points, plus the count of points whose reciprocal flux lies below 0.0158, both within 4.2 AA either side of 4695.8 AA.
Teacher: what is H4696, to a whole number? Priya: 3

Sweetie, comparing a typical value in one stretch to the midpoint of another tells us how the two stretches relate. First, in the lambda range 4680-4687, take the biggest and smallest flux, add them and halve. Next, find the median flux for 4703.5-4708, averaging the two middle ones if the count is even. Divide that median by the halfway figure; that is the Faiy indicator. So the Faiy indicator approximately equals 0.68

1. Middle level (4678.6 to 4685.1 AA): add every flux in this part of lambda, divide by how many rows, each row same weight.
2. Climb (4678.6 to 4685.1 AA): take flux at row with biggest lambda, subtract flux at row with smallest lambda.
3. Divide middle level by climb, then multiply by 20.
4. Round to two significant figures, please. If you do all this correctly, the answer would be -87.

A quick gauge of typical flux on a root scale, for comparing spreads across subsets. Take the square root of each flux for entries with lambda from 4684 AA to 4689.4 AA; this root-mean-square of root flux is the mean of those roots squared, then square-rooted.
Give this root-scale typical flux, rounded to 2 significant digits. 8.1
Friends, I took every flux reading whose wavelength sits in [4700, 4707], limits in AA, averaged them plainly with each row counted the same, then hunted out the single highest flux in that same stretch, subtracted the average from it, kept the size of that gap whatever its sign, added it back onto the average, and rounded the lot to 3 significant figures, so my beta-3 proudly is 47.9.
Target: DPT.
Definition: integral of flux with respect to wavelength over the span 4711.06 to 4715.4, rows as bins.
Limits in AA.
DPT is 276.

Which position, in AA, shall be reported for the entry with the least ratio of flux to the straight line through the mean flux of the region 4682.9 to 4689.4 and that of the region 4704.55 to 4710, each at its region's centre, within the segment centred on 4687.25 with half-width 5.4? 4683.47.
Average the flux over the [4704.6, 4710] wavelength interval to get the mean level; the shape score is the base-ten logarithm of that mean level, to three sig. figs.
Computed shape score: 1.69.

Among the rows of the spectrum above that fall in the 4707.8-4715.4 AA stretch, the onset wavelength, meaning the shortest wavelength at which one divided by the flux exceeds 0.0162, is 4708.34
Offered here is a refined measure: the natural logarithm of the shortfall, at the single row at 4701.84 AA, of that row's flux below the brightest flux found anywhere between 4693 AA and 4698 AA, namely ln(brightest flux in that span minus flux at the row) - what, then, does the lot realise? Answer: 3.2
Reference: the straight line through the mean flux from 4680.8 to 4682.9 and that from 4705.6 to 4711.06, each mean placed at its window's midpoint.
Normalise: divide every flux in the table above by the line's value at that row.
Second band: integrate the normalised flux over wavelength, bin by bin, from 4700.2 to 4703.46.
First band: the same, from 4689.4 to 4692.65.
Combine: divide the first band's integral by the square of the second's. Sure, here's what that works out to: 0.45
